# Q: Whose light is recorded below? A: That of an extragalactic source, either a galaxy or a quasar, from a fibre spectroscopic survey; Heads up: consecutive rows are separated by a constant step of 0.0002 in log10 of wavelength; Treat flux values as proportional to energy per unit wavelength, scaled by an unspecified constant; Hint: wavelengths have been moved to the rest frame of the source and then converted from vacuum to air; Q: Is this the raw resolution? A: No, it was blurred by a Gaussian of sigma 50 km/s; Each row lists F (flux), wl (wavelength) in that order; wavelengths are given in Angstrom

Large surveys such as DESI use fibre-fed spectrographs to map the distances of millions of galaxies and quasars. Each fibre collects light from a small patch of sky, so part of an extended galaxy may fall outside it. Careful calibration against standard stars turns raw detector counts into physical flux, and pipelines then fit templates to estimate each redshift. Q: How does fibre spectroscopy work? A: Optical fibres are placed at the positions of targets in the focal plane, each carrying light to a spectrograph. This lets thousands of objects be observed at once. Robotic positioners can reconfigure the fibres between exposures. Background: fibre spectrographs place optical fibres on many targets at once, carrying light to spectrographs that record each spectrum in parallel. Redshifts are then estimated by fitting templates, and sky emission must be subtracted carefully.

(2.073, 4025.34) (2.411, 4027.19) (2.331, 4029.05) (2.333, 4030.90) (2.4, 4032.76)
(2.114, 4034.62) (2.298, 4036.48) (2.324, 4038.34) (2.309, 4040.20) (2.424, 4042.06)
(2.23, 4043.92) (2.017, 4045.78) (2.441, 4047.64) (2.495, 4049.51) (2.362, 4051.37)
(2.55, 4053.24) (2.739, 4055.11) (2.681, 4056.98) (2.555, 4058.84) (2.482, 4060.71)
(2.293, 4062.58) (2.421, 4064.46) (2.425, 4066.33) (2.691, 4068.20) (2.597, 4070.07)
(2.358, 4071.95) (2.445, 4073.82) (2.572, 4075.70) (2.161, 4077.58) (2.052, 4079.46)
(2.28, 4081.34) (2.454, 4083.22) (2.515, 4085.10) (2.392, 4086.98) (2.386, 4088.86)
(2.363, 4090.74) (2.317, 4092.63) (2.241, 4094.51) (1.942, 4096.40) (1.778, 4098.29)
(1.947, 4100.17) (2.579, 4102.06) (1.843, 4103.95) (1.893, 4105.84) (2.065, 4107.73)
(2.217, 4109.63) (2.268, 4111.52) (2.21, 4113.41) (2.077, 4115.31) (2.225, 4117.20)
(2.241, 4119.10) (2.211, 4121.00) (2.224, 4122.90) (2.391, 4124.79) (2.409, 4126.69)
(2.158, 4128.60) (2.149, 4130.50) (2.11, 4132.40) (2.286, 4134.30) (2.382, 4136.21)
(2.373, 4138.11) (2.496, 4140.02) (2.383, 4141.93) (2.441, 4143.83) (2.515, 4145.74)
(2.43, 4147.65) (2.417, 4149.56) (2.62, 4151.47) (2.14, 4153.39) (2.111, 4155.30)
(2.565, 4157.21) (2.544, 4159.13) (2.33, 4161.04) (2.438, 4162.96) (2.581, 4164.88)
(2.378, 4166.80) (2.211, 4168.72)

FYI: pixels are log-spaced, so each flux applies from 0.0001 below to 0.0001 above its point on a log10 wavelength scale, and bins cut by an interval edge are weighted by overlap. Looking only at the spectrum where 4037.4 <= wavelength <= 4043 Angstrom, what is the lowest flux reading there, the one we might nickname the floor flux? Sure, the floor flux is 2.309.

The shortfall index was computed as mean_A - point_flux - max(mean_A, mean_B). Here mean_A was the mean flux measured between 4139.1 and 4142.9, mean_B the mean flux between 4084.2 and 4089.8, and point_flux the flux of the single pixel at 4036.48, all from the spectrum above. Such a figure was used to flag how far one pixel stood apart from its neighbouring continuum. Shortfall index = -2.30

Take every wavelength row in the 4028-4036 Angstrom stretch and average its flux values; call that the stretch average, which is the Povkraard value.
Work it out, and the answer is 2.29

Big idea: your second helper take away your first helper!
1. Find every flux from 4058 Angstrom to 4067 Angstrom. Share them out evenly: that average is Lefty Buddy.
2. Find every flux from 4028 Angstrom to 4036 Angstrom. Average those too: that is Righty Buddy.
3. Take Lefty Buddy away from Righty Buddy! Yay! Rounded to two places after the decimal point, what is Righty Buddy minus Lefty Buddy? -0.14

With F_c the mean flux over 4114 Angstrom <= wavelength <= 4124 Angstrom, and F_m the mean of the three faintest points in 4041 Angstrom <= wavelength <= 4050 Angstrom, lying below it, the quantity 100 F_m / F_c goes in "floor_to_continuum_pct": 101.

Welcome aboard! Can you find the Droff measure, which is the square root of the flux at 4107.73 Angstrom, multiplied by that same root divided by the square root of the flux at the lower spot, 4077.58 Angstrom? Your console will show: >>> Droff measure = 1.40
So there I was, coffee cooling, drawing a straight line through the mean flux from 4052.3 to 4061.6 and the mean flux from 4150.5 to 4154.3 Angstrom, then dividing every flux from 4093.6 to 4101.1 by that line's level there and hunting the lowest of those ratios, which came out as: 0.71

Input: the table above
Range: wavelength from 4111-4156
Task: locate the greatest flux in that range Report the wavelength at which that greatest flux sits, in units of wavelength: 4151.47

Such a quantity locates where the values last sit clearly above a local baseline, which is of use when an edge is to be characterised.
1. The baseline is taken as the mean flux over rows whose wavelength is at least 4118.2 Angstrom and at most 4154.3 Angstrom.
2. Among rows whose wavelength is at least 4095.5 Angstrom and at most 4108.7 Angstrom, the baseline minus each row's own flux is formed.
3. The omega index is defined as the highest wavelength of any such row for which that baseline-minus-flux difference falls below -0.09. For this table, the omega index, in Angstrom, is 4102.06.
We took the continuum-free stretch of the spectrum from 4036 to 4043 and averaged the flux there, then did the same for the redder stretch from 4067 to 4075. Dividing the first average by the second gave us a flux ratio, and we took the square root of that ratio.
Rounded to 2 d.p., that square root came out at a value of 0.96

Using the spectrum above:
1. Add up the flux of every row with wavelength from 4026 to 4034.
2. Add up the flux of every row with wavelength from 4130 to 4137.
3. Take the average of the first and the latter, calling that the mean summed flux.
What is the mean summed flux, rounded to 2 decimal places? 9.20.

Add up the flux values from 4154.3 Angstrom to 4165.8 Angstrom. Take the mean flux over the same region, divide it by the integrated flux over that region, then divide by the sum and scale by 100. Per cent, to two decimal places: 0.60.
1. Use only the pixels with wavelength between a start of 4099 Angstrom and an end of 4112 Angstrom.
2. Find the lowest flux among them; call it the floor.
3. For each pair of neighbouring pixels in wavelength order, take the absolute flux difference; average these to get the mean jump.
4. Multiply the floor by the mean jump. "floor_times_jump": 0.55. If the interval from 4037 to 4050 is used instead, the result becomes 0.34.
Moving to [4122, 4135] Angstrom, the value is 0.23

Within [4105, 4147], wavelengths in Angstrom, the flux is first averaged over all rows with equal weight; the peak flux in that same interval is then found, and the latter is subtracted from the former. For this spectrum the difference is -0.25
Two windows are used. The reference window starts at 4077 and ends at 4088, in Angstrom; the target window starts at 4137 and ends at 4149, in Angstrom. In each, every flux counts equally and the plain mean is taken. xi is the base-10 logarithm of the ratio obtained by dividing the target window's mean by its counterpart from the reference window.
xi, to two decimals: 0.02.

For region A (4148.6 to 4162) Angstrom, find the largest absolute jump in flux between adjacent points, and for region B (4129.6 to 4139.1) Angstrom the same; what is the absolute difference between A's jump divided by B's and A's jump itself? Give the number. 2.25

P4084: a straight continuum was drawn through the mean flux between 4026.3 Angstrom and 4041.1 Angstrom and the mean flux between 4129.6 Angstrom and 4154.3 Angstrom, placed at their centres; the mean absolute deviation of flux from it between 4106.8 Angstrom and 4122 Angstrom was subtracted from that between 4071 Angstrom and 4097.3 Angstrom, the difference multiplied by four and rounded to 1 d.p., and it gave -0.1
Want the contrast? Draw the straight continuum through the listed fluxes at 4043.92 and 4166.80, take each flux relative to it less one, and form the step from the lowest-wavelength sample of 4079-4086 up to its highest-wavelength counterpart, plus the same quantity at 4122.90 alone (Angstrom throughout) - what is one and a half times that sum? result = 0.24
